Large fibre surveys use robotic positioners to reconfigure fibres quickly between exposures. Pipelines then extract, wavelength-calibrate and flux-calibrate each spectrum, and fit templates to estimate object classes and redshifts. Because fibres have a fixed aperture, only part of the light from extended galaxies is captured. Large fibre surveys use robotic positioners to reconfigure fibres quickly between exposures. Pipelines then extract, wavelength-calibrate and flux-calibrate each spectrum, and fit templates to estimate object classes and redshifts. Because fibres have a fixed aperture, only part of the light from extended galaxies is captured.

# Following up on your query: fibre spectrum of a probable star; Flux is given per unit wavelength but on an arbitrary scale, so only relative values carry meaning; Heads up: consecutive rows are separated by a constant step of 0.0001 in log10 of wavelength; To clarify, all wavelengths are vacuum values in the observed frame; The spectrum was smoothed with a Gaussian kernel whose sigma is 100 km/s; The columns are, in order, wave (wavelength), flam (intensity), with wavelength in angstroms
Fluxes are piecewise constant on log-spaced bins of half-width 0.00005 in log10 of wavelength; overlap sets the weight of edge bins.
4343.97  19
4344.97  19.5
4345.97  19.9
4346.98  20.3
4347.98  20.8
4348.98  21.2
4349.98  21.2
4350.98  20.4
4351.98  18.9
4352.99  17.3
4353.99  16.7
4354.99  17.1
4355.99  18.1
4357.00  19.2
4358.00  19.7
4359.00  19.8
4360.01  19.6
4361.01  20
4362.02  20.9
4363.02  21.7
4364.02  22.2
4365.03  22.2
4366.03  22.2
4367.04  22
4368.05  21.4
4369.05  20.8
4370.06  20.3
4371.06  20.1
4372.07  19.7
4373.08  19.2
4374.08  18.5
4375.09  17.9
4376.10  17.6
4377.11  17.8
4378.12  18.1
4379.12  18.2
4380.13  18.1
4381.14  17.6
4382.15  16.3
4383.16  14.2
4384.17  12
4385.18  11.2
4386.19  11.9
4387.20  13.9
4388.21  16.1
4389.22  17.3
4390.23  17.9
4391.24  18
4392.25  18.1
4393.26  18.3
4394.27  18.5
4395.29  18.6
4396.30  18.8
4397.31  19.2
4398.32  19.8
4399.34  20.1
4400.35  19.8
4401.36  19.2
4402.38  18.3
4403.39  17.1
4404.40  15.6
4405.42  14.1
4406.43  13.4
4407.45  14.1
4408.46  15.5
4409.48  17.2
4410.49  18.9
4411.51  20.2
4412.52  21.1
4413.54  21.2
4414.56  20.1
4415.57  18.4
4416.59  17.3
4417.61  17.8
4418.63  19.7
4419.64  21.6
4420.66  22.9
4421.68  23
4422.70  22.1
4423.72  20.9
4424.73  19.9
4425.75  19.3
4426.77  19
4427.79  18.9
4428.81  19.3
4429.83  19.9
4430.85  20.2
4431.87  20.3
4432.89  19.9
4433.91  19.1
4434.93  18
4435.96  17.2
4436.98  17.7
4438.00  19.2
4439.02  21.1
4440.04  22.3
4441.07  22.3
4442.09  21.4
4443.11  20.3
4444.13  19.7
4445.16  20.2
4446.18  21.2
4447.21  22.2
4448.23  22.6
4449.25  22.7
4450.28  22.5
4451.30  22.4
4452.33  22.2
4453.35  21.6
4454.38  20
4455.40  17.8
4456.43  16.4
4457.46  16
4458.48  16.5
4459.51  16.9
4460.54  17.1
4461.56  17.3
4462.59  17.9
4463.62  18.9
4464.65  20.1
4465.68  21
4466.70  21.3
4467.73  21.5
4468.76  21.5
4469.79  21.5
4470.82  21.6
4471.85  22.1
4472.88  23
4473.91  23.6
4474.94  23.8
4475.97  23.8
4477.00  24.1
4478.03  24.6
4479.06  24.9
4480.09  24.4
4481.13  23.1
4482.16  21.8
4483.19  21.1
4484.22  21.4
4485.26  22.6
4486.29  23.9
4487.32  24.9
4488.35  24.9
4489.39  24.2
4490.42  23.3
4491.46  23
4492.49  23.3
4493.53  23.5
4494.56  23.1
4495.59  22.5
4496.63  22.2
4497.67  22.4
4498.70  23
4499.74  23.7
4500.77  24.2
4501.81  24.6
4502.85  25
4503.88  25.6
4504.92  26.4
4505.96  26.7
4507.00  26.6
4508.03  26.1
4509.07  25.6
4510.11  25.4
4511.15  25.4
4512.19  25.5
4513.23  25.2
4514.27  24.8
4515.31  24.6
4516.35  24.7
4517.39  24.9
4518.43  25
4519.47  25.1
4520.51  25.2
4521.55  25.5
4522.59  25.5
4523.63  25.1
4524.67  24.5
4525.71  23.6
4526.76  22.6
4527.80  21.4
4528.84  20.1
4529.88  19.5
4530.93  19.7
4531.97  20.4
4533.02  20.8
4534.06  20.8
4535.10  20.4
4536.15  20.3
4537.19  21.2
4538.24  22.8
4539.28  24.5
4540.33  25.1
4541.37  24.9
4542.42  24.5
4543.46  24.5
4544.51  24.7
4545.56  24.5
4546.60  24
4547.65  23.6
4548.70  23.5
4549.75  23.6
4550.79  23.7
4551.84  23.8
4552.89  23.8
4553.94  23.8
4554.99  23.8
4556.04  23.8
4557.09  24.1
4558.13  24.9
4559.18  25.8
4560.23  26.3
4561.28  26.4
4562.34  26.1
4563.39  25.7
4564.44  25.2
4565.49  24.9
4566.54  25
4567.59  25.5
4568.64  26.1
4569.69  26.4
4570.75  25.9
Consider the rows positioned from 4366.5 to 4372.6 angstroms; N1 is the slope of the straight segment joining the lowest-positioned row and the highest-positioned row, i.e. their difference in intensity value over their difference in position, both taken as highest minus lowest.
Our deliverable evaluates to -0.46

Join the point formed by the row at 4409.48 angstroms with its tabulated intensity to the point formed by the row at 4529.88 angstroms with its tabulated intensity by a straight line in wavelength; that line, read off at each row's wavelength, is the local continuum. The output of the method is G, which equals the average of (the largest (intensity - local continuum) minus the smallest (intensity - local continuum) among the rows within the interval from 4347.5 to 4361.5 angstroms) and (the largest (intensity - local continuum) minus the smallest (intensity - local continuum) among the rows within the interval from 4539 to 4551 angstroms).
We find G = 3.2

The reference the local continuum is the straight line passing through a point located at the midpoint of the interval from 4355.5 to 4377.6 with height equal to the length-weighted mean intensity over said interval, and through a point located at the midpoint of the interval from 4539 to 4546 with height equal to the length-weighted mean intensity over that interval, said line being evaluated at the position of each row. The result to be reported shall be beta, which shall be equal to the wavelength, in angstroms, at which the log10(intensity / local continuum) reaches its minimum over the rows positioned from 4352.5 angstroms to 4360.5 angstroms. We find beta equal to 4353.99 angstroms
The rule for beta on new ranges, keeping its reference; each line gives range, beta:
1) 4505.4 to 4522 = 4515.31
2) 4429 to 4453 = 4435.96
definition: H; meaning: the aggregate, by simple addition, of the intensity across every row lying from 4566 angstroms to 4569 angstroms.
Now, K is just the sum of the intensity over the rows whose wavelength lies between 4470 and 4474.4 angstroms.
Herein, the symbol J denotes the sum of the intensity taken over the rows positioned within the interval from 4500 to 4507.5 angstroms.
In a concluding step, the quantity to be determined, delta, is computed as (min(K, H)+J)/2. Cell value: 128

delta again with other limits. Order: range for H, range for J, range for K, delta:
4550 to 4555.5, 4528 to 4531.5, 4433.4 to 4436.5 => 57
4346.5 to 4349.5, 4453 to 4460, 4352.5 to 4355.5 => 88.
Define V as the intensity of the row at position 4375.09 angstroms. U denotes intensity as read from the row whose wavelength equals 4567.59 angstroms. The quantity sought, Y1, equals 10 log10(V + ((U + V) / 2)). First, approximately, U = 25.5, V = 17.9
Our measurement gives 16.0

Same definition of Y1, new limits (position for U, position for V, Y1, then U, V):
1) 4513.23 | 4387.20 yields 15.2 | 25.2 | 13.9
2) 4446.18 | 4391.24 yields 15.8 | 21.2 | 18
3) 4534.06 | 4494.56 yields 16.5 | 20.8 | 23.1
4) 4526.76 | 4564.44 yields 16.9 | 22.6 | 25.2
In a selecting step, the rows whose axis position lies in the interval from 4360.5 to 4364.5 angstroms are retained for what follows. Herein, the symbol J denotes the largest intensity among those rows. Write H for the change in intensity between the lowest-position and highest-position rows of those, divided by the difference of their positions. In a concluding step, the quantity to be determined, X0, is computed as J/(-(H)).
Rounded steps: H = 0.7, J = 22.2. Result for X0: -30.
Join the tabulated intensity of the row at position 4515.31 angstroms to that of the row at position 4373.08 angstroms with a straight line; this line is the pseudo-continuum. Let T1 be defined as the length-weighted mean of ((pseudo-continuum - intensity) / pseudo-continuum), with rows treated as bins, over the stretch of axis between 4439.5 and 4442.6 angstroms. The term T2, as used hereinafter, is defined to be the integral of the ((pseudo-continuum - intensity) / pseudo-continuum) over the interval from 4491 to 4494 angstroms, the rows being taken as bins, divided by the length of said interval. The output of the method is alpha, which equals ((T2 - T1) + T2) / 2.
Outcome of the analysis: 0.02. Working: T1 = -0.01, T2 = 0.02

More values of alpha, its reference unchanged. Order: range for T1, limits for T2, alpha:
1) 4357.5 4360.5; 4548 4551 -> 0.12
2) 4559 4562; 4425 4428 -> 0.10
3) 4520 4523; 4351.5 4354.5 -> 0.06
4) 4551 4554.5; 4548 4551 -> 0.05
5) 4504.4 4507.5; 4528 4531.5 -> 0.26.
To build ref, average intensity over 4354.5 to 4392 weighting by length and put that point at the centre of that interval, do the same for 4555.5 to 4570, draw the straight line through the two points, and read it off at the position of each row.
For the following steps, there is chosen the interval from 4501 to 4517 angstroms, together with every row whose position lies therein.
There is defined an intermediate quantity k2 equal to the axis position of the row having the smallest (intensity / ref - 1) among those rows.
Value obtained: 4515.31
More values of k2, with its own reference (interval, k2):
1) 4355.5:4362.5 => 4355.99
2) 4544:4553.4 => 4548.70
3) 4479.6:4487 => 4483.19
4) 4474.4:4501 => 4483.19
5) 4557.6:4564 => 4558.13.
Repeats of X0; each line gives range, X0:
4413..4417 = 17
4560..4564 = 139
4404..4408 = 32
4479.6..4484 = 23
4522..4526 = 42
